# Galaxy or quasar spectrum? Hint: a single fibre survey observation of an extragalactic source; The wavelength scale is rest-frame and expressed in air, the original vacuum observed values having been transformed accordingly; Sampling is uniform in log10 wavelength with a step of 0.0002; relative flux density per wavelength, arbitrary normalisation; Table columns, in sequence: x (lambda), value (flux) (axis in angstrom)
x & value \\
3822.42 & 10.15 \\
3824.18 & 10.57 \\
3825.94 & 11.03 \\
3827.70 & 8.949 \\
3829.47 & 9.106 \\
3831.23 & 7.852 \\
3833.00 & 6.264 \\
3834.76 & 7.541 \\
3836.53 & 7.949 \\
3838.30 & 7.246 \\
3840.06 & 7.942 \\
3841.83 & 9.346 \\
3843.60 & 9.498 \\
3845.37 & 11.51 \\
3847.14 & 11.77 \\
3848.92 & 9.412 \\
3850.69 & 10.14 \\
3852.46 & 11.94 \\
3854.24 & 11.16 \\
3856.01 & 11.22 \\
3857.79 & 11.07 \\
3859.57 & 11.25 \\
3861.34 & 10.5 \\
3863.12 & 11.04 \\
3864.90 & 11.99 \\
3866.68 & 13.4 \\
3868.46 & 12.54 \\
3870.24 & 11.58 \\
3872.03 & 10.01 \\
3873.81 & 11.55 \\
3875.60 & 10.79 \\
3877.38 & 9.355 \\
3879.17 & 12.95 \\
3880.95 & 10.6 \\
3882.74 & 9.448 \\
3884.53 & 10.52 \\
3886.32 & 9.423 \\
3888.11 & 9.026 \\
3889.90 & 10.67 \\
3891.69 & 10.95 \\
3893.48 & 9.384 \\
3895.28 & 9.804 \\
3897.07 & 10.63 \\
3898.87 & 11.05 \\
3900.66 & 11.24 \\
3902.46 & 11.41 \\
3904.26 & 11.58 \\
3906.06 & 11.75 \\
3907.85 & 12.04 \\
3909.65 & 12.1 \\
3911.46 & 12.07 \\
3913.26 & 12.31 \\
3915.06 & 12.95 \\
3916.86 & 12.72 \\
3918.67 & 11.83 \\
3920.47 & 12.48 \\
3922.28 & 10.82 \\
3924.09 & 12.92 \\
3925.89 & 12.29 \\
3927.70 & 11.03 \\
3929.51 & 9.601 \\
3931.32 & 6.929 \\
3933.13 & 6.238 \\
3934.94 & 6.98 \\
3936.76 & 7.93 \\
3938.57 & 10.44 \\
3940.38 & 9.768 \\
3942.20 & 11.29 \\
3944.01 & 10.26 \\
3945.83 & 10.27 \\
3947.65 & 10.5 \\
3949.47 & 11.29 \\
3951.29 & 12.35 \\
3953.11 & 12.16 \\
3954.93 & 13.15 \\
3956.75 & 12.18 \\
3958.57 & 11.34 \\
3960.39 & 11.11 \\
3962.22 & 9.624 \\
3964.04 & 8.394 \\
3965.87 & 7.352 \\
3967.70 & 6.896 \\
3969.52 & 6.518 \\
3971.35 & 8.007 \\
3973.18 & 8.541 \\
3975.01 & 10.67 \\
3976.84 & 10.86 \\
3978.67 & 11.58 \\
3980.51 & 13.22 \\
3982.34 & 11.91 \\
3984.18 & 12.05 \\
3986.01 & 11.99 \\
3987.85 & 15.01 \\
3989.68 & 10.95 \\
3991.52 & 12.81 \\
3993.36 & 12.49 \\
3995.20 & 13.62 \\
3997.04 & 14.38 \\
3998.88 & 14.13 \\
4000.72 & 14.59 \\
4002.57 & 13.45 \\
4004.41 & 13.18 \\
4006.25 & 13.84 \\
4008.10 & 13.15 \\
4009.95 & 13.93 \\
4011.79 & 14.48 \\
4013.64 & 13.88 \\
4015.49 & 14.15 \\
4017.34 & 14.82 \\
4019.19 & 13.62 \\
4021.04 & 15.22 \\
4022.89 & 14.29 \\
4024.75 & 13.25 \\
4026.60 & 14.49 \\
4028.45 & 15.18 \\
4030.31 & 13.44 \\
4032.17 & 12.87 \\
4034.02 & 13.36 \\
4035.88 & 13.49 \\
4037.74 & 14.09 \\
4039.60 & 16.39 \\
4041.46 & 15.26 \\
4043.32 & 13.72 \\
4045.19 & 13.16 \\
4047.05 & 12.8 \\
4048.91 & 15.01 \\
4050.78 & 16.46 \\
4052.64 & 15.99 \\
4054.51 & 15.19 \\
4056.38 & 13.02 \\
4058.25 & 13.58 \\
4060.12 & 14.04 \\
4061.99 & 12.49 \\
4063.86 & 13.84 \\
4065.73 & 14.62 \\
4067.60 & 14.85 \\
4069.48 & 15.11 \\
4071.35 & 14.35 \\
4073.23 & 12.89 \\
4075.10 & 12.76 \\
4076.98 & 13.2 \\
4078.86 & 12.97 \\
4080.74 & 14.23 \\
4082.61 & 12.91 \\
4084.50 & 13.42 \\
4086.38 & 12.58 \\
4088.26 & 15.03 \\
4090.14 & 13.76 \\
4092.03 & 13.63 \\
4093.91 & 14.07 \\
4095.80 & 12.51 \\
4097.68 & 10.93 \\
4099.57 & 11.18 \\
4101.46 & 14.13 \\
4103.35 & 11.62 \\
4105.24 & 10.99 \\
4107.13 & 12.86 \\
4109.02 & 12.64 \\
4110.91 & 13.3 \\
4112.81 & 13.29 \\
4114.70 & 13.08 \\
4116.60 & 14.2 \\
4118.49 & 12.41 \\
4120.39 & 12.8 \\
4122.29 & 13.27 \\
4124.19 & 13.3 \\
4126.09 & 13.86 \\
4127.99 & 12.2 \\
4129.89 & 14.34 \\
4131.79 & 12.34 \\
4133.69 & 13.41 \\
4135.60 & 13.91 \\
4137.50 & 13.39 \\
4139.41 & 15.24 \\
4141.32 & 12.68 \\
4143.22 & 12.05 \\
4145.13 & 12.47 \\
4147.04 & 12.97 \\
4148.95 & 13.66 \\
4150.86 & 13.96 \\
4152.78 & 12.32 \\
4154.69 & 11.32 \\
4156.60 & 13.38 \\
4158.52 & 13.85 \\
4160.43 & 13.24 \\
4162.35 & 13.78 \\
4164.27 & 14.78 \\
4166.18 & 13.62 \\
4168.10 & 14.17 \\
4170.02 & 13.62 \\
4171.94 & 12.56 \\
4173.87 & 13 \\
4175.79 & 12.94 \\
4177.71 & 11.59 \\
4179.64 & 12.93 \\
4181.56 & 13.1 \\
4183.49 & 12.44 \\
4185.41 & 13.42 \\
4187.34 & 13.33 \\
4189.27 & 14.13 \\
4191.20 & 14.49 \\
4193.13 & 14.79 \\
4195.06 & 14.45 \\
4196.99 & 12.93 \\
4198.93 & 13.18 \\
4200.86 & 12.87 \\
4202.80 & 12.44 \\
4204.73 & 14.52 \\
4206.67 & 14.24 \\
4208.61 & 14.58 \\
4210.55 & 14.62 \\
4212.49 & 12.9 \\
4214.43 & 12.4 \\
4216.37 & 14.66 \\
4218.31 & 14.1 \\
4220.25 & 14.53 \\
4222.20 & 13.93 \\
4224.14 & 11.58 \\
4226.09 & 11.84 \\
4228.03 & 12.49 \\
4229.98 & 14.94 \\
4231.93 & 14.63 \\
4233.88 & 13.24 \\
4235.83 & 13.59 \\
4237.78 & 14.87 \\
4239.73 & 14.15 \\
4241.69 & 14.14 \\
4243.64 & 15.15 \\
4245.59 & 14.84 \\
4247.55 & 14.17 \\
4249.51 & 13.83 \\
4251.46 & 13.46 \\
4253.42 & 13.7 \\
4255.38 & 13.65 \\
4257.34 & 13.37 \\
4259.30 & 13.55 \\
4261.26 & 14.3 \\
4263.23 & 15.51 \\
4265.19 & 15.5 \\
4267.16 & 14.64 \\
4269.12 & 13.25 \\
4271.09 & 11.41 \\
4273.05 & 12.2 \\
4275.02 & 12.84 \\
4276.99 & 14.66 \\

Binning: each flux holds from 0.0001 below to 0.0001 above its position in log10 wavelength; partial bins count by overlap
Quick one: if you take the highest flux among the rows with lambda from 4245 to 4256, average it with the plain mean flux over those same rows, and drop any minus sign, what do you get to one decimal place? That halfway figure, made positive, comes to 14.4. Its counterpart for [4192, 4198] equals 14.4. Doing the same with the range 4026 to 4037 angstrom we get 14.5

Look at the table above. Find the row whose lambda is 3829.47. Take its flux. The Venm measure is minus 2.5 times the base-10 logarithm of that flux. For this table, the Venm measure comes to -2.40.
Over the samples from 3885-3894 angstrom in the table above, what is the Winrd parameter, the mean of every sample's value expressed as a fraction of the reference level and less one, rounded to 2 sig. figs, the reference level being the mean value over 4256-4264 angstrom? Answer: -0.30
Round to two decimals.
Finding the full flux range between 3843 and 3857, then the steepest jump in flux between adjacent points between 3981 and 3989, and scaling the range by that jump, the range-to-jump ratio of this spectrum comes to 0.84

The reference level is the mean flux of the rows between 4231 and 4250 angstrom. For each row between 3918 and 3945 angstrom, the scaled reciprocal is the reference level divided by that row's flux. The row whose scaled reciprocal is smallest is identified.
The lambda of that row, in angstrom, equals 3924.09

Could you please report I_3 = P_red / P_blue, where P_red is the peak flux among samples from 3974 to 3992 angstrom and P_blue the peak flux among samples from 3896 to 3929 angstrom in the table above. 1.16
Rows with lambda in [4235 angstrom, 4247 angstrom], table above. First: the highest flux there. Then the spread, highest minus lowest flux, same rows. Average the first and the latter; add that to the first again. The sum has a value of 23.5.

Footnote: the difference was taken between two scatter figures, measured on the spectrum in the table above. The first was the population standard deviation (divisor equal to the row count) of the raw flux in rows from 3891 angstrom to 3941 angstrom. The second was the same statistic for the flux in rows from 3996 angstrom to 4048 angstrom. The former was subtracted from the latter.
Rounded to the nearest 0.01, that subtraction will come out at -1.00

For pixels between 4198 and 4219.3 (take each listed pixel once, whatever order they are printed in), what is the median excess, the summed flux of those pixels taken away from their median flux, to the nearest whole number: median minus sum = -136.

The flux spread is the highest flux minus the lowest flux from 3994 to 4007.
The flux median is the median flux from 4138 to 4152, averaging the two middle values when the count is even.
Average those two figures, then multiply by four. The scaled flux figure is 29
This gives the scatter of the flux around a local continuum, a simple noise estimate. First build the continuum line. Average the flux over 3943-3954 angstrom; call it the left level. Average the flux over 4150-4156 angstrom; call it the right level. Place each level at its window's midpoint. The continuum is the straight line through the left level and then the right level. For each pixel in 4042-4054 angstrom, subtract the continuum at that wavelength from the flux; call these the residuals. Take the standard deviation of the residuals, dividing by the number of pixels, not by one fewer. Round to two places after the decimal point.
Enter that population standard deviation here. 1.37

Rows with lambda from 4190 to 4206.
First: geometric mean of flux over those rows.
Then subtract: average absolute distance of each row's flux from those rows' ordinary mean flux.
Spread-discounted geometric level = 12.8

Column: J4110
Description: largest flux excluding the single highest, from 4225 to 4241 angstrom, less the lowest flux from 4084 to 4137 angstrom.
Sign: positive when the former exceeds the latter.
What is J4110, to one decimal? 3.9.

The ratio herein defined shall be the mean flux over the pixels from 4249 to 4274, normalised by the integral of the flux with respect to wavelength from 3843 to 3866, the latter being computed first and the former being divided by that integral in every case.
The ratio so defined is 0.0542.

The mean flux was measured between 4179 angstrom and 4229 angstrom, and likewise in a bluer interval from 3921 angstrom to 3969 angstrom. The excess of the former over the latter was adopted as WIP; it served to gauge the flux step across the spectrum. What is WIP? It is 3.4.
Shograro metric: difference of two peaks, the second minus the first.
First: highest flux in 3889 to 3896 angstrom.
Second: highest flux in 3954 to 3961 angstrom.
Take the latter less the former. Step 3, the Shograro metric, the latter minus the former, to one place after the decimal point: 2.2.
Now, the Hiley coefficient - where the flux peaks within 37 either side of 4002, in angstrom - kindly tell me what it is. 4021.04 angstrom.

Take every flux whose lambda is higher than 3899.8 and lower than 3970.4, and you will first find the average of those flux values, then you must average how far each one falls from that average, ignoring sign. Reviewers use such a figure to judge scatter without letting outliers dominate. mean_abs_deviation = 1.6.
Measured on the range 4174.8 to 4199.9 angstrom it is 0.7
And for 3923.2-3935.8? 2.3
